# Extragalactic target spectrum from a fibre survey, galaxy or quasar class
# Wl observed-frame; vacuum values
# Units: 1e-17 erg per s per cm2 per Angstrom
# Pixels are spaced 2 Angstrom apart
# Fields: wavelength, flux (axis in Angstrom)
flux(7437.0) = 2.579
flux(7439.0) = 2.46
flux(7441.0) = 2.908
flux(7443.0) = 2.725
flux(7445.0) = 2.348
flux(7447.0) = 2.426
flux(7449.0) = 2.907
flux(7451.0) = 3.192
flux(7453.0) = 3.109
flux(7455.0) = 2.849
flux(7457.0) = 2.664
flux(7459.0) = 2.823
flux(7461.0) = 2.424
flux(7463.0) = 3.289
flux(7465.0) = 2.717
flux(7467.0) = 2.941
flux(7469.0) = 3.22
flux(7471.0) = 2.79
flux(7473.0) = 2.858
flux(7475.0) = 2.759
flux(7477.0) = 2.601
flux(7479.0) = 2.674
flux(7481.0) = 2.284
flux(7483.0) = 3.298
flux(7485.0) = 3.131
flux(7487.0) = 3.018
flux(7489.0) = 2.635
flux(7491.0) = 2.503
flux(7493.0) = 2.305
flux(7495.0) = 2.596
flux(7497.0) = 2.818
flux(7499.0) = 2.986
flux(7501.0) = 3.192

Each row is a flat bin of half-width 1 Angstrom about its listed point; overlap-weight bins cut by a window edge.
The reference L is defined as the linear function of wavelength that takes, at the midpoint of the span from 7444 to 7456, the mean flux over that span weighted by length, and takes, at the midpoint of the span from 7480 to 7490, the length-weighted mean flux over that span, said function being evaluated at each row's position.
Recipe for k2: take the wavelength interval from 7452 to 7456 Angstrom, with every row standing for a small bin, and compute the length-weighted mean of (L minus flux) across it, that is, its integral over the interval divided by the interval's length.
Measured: -0.2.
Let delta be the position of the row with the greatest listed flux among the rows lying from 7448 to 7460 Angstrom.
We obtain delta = 7451.0 Angstrom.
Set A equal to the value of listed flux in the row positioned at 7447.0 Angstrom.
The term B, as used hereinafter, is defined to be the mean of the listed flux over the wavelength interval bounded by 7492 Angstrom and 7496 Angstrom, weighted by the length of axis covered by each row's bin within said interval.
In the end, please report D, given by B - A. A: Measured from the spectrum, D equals 0.0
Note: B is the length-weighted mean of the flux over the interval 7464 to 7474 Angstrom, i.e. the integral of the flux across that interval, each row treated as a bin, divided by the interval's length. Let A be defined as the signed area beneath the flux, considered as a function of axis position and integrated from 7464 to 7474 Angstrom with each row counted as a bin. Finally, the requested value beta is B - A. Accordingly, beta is -26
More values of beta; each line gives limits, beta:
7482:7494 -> -31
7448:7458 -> -26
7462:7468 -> -15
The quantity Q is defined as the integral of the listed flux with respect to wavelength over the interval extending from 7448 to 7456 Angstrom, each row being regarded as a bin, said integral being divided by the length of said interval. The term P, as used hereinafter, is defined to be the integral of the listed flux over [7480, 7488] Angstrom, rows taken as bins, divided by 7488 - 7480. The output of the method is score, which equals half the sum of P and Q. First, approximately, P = 2.93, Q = 3.01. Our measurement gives 2.97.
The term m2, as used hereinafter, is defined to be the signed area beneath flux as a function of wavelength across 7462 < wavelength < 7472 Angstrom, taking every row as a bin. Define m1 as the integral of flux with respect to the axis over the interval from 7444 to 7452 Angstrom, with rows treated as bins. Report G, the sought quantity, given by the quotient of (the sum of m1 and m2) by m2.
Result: 1.7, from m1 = 21.7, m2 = 30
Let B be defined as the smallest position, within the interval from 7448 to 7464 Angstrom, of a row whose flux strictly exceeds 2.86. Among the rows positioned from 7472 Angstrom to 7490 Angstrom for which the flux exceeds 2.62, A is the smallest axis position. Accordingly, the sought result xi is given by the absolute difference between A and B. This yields 24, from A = 7473.0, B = 7449.0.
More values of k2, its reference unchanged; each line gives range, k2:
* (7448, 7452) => -0.2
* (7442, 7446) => 0.3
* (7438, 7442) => 0.1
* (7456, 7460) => 0.1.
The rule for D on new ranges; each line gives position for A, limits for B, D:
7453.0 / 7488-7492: -0.5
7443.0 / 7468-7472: 0.3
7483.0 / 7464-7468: -0.5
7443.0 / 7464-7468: 0.1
